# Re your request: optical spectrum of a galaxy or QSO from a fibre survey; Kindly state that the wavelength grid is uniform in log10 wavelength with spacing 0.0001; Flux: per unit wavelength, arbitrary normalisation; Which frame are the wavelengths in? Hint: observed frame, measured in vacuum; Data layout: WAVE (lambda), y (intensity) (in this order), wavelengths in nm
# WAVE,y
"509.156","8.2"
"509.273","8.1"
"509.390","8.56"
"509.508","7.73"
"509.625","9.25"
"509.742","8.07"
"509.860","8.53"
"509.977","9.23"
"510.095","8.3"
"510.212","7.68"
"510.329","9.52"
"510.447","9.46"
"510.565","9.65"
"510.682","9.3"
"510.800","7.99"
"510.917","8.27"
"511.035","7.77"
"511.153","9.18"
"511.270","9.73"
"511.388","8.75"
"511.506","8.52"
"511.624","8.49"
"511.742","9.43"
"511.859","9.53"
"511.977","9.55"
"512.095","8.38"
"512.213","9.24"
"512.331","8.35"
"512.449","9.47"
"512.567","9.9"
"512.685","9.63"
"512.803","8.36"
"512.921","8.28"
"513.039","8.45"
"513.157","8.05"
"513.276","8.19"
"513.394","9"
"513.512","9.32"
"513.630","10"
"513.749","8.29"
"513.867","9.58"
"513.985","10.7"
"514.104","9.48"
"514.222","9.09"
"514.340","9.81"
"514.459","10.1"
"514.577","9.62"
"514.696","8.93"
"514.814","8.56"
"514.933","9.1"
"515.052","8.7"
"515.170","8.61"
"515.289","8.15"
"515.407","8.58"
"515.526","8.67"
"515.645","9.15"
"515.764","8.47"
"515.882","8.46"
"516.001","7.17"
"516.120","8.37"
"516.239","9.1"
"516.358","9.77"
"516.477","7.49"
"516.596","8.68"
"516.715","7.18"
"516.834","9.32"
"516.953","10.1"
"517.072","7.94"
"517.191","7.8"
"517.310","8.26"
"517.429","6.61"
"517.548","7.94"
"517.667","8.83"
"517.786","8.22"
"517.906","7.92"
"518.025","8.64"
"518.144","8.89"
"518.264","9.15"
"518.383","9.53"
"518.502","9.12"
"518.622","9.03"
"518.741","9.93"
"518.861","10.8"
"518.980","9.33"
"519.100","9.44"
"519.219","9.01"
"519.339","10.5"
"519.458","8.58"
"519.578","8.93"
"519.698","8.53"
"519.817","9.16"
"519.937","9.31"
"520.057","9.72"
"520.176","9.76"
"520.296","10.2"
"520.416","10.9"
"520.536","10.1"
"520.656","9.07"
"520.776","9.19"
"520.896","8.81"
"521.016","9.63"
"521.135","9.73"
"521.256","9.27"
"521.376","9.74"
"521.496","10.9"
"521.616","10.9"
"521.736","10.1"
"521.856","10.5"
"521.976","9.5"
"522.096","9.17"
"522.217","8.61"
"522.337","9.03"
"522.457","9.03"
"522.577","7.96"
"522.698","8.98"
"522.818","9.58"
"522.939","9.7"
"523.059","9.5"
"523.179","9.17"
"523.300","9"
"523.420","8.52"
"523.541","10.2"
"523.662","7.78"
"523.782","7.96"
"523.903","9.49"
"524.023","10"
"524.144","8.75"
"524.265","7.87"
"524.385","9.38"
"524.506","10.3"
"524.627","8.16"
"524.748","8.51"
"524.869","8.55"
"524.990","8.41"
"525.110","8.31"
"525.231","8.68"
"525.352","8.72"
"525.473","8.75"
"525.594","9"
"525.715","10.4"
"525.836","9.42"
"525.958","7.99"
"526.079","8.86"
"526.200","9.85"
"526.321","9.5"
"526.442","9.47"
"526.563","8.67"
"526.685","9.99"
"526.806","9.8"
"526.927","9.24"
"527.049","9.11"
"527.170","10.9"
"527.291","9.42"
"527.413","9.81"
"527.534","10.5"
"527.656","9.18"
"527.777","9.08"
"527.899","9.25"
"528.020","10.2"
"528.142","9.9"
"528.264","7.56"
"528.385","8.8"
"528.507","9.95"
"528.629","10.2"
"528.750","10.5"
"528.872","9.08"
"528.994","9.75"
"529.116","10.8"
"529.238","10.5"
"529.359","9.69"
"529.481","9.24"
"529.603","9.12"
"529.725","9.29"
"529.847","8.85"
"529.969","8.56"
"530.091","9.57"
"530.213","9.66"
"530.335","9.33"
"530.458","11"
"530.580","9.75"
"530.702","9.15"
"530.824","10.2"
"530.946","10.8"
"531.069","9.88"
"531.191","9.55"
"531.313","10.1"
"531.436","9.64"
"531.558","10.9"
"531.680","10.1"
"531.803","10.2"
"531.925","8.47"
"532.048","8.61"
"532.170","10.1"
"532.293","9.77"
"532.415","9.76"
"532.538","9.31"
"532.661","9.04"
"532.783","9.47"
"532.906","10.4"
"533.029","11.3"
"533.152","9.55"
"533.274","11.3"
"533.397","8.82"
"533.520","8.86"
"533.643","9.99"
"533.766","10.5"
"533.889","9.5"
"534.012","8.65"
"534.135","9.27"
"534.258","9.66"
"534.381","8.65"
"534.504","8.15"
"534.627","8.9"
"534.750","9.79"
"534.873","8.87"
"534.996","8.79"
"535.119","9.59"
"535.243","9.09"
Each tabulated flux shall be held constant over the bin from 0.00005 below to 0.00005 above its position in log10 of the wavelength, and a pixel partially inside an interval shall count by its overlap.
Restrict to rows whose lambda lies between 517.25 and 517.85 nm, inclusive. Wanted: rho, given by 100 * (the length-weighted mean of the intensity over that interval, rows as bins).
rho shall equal 797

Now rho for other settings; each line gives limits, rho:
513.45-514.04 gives 957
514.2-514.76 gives 954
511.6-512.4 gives 903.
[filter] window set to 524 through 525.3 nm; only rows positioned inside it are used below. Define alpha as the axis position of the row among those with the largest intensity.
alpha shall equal 524.506 nm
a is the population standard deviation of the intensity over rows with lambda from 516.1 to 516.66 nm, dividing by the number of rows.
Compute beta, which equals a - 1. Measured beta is -0.24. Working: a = 0.76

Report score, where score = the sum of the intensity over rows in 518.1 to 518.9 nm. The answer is 66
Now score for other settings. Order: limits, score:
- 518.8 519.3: 39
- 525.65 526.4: 56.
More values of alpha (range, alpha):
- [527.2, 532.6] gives 530.458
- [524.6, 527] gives 525.715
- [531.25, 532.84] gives 531.558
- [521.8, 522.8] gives 521.856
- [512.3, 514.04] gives 513.985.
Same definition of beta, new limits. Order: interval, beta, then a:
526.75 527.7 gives -0.39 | 0.61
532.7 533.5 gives -0.06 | 0.94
